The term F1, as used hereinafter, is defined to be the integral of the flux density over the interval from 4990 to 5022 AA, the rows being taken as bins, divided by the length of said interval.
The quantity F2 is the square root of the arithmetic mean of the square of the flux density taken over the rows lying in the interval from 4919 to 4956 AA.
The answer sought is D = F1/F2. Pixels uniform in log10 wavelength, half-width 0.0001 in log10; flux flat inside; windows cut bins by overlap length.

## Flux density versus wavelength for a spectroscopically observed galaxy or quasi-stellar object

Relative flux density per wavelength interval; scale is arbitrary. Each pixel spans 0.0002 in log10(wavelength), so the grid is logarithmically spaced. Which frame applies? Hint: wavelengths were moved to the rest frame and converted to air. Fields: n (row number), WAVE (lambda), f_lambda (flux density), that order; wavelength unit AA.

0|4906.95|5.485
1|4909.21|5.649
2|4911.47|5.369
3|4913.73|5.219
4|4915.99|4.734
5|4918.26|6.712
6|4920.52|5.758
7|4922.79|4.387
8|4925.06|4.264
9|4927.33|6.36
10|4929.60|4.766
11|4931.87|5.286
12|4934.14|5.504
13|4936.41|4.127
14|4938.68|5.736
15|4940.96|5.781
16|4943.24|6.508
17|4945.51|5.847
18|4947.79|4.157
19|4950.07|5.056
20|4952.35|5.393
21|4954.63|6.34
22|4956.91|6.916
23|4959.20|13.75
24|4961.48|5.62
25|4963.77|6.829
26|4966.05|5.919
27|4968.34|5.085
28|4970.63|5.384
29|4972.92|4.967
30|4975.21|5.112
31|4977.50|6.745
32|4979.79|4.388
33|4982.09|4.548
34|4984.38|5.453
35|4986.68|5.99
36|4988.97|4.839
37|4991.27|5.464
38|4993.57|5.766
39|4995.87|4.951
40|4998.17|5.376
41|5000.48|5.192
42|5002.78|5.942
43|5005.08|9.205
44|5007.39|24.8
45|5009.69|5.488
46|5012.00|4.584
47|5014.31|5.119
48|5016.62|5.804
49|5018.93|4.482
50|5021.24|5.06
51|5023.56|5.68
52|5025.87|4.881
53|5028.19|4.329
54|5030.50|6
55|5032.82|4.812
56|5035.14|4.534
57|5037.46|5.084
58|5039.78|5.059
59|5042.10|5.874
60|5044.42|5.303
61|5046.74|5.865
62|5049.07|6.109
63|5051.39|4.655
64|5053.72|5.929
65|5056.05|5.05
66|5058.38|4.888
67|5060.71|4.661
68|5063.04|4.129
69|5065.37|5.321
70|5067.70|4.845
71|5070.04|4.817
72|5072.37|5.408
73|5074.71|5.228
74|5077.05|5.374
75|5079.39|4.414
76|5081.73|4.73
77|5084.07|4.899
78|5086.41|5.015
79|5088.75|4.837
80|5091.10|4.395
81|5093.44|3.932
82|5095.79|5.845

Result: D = 1.29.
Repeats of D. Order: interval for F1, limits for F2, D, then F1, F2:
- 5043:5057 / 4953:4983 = 0.82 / 5.5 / 6.7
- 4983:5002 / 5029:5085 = 1.04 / 5.4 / 5.2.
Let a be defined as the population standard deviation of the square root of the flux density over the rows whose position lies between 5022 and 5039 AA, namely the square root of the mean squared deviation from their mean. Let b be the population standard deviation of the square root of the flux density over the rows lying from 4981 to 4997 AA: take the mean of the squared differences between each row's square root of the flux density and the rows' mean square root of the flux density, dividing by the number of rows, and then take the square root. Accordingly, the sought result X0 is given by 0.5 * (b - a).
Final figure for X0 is -0.01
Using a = 0.12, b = 0.106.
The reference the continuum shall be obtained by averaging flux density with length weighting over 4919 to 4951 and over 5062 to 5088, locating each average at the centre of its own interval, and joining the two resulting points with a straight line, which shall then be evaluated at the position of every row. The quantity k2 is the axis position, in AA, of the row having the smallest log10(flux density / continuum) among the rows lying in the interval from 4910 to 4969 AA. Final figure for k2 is 4936.41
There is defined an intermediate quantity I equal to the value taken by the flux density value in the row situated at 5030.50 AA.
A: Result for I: 6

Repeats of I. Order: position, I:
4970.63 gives 5.384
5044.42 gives 5.303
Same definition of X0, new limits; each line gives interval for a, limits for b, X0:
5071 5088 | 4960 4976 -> 0.02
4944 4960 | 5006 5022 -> 0.23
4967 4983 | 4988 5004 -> -0.04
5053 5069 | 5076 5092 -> -0.02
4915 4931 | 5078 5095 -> -0.06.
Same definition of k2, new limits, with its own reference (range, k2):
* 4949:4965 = 4950.07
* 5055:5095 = 5093.44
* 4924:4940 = 4936.41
